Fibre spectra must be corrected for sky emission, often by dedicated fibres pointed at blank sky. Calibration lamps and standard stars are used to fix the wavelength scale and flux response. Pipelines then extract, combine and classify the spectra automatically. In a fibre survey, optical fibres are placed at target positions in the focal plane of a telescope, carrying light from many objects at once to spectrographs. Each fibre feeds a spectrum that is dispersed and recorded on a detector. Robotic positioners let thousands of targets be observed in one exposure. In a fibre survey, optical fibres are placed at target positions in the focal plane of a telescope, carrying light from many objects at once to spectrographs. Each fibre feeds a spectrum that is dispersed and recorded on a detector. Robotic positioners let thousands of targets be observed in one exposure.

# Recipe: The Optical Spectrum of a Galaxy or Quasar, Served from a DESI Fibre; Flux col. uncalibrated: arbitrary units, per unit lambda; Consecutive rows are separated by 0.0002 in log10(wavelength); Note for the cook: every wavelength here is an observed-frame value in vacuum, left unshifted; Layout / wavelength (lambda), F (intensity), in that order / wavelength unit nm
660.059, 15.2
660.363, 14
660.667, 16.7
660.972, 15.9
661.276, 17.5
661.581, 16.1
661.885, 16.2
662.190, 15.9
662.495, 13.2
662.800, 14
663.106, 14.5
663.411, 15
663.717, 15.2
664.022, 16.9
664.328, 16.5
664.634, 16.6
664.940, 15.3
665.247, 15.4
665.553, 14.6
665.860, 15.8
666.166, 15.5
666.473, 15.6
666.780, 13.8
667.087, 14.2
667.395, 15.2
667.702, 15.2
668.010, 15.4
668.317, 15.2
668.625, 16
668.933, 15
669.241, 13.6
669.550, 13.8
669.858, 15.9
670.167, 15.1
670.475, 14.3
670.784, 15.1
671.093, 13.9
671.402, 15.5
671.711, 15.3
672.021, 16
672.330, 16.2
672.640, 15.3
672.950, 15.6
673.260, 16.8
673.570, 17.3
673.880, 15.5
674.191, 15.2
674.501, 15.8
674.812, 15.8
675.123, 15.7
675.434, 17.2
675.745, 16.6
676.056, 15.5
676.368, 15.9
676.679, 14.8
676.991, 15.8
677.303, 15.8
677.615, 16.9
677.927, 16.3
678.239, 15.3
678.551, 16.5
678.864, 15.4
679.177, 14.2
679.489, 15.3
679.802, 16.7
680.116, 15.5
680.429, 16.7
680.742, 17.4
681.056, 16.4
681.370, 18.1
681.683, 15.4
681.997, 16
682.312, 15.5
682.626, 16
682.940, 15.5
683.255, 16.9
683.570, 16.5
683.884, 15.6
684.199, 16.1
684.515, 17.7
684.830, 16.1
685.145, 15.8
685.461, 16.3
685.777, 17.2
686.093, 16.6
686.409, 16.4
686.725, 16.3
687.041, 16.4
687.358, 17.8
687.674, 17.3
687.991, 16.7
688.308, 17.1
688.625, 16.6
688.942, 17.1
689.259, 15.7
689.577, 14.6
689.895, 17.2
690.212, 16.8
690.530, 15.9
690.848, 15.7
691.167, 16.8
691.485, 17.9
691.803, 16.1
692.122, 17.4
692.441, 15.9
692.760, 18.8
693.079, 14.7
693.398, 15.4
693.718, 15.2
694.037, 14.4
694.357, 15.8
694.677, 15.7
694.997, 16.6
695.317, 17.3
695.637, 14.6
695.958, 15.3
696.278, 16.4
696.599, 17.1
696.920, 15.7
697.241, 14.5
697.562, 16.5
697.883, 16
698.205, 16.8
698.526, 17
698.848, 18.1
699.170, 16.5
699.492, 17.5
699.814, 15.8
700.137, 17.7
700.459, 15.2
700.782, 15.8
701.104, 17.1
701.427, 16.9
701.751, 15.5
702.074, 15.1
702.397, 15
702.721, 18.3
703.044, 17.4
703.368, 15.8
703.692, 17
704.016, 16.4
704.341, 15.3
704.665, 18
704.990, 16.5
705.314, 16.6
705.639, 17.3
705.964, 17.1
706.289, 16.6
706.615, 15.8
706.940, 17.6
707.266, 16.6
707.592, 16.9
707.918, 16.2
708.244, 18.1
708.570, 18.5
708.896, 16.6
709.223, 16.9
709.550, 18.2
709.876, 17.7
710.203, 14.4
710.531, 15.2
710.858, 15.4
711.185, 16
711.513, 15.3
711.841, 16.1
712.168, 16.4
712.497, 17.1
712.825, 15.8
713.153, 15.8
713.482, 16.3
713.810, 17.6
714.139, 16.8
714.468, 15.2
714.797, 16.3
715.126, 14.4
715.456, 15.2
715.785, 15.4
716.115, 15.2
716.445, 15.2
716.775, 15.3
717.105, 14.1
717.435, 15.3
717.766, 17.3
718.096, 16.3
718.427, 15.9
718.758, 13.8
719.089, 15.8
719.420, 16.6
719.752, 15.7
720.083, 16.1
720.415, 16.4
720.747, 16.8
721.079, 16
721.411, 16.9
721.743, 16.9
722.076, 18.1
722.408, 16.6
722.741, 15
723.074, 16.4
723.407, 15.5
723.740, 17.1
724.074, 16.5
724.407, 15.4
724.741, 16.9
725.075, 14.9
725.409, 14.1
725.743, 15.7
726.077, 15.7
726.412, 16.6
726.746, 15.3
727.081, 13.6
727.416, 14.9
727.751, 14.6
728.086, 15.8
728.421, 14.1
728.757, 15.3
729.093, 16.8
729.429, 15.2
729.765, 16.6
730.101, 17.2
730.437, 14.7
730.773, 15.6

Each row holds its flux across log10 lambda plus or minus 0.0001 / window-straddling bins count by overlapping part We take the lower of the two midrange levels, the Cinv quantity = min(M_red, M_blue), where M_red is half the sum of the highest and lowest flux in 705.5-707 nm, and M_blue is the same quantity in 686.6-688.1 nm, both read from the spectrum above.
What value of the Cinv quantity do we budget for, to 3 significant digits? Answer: 16.7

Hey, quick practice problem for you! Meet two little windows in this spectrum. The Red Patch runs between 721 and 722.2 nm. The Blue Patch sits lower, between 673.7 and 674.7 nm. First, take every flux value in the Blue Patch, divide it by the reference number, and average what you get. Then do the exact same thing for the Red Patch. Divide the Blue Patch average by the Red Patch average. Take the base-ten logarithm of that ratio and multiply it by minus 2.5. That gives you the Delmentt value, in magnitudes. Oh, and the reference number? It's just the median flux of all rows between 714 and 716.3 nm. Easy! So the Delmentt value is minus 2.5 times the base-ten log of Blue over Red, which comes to 0.10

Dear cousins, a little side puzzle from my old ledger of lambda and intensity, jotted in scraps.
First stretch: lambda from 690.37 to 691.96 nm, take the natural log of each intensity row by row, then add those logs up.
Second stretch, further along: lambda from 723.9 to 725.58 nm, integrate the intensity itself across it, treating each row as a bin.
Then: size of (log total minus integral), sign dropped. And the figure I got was 12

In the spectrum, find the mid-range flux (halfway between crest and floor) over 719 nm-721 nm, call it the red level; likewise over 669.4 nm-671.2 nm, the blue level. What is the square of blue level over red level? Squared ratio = 0.84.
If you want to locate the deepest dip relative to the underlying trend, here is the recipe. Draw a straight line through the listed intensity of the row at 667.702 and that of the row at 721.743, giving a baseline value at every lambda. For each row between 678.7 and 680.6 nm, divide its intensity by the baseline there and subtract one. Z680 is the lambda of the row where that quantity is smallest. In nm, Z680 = 679.177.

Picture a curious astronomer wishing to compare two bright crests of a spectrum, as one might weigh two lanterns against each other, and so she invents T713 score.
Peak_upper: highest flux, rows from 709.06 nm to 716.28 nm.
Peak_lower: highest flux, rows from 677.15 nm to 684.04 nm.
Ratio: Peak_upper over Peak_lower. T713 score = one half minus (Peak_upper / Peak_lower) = -0.506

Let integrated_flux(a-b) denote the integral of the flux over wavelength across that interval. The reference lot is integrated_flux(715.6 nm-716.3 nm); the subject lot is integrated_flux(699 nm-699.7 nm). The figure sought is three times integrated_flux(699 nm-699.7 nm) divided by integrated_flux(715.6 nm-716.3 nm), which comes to 3.3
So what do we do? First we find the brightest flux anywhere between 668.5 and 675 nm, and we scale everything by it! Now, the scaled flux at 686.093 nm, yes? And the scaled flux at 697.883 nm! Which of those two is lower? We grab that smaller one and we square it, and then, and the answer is 0.86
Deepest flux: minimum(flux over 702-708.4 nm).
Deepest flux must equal 15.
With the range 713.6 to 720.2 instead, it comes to 13.8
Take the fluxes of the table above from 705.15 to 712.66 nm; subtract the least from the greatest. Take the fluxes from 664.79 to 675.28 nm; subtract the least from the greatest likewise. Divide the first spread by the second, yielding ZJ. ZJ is 1.1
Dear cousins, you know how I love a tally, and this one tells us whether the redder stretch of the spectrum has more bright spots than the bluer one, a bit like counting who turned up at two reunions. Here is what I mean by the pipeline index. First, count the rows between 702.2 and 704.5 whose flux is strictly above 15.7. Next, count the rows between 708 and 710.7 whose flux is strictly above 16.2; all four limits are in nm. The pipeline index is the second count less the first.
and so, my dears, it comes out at 1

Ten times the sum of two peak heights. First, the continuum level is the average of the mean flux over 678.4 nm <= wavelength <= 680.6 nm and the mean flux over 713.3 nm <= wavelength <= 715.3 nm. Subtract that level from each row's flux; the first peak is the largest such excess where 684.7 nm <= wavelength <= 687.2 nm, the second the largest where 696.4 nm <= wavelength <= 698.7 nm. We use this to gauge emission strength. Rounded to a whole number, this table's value 24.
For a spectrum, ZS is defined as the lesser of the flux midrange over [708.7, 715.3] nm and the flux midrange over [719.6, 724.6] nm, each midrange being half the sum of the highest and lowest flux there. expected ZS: 16.3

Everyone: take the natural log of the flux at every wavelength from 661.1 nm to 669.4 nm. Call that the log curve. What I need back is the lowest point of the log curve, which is 2.58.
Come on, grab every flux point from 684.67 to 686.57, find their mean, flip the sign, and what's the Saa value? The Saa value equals -16.4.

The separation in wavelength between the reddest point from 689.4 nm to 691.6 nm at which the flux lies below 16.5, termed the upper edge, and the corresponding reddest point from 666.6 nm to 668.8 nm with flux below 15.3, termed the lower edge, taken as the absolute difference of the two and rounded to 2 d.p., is 22.53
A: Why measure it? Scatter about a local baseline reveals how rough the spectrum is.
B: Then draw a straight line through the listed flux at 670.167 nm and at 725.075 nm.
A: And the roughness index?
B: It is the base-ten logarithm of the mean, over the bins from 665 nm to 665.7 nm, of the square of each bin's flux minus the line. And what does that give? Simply -0.8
